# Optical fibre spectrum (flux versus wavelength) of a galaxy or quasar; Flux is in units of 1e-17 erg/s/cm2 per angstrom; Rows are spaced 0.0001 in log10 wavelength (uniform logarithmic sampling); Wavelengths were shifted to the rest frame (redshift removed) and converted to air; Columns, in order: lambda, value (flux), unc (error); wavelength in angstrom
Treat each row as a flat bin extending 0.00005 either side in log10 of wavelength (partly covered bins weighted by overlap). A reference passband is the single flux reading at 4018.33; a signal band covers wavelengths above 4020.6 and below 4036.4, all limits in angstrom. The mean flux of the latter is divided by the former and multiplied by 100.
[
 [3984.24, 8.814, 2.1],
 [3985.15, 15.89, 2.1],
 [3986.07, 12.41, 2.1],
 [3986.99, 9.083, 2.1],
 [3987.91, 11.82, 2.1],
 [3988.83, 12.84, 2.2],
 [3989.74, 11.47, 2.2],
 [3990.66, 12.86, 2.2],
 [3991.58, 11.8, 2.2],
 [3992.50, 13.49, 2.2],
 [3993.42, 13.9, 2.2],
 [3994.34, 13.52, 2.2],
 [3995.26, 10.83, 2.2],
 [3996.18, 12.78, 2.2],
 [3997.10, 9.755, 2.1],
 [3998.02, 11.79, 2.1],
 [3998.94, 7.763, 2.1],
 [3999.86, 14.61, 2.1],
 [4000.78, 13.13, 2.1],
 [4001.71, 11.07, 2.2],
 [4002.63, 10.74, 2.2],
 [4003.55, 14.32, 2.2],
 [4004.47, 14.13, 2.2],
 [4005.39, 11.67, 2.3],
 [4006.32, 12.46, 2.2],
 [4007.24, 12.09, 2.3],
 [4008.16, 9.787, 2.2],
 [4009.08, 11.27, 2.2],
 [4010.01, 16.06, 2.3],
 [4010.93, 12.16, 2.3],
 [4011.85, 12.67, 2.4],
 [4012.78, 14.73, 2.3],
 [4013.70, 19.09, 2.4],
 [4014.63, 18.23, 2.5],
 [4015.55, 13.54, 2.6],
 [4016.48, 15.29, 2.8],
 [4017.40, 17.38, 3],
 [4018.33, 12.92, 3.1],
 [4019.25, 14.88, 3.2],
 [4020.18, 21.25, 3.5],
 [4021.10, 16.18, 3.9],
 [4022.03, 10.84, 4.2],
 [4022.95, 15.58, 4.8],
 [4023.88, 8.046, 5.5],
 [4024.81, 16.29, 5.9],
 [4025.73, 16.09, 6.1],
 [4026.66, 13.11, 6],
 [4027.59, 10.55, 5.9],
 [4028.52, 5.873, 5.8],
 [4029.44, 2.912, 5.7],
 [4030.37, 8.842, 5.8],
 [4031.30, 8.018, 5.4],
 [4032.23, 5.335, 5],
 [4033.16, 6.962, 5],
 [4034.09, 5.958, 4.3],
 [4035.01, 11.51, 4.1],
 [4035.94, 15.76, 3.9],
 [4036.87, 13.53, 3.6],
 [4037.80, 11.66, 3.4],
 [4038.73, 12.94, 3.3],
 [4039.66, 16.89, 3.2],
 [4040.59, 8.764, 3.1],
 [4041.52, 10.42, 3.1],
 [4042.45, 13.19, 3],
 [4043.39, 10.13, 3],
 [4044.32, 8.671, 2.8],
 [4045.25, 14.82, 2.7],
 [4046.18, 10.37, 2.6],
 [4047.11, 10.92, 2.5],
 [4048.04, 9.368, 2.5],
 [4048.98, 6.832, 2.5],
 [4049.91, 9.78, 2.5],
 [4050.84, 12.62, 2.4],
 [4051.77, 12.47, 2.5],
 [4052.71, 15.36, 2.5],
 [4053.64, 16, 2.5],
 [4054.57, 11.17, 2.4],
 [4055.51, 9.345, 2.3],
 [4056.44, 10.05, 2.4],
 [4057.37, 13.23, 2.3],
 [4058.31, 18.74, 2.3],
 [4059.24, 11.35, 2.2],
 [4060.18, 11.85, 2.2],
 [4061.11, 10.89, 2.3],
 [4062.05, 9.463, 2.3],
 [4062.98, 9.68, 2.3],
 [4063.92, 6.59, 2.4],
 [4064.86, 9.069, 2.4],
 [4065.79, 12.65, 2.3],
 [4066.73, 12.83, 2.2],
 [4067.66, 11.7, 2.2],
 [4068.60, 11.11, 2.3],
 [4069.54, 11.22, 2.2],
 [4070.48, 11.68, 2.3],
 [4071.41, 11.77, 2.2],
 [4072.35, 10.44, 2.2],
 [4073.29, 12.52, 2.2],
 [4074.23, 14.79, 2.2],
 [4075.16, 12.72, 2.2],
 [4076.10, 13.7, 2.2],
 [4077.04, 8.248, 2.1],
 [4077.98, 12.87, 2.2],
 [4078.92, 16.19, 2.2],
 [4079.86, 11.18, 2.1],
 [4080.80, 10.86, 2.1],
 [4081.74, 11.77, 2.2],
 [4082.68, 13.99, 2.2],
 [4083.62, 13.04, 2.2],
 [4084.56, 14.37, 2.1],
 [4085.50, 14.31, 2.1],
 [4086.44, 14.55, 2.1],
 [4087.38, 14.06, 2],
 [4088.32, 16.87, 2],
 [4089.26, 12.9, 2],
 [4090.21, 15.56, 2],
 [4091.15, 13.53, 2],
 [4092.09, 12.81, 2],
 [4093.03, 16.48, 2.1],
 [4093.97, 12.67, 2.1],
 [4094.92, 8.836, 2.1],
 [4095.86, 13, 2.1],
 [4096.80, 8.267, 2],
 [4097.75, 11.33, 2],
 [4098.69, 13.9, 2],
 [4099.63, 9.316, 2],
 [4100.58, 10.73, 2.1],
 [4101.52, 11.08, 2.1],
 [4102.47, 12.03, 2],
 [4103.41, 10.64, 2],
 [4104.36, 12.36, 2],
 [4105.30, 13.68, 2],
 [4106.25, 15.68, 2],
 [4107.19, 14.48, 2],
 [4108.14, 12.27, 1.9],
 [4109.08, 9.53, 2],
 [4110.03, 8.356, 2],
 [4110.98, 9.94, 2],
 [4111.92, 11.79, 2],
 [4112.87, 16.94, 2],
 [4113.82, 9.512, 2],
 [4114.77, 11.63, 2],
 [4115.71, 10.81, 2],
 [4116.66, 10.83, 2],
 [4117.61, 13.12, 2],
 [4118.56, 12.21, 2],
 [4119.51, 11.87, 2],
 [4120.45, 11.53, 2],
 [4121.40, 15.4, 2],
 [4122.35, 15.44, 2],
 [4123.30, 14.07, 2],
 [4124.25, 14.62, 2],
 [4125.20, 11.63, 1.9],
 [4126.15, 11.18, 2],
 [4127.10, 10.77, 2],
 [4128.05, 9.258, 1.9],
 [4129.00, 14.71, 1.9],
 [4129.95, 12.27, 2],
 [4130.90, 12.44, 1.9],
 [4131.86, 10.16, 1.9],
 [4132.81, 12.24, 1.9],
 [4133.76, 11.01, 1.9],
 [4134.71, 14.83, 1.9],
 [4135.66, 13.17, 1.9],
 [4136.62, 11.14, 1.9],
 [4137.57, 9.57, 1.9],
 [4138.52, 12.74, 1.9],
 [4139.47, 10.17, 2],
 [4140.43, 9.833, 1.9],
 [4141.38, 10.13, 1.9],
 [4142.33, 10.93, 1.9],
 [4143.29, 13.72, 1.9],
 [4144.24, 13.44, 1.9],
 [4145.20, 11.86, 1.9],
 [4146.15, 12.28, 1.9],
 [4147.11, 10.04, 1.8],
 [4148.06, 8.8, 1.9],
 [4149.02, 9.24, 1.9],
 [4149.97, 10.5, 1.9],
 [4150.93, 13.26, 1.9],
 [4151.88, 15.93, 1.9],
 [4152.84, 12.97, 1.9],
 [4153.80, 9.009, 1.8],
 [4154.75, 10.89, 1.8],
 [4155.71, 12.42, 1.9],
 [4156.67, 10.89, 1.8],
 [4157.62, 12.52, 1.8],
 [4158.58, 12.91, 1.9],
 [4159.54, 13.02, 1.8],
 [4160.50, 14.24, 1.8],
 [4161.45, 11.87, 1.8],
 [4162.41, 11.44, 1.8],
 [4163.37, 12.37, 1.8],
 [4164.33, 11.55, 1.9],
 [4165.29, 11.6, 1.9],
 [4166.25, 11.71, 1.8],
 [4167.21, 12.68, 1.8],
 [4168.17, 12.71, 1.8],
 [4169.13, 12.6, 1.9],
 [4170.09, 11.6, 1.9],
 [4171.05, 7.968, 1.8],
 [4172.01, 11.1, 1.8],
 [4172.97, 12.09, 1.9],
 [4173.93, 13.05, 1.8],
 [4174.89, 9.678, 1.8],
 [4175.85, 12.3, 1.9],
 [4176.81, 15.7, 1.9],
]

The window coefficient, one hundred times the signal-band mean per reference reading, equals 81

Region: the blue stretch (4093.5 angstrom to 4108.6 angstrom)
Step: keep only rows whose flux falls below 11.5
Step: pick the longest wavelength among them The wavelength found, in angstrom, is 4103.41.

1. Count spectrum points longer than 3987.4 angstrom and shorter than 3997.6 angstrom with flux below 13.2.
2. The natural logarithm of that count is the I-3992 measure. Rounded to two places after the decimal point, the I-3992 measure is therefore 2.08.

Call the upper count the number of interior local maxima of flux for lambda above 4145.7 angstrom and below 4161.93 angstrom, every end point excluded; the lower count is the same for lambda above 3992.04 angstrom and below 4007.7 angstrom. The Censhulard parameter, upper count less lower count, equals -3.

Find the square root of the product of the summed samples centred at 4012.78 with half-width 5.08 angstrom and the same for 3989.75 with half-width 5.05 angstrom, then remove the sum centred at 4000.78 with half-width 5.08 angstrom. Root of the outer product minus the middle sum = 18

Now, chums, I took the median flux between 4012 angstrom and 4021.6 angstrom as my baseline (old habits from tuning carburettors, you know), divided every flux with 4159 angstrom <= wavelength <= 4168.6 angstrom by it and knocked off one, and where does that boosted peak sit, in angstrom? 4160.50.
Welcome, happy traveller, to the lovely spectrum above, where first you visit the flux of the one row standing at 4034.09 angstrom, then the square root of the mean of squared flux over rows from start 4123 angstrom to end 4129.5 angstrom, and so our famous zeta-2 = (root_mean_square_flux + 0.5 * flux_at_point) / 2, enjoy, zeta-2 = 7.7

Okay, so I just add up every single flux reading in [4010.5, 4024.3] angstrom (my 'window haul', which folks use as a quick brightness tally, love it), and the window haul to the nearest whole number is 223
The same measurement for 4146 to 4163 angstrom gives 212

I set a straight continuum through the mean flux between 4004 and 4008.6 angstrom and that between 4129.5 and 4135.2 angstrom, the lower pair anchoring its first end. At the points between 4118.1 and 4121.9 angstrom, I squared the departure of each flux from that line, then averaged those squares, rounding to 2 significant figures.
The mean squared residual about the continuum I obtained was 2.8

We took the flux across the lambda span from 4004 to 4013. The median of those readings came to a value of 12.3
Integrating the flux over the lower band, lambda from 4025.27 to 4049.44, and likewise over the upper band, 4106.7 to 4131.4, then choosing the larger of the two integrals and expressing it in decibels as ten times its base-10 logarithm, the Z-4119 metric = 24.8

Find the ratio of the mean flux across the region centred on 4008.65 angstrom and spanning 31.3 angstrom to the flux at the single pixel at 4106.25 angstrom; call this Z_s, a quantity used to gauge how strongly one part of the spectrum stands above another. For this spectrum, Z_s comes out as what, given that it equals 0.85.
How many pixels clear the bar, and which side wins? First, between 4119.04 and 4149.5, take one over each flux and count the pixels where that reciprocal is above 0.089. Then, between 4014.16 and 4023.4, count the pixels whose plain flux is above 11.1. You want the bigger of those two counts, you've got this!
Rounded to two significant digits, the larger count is 14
